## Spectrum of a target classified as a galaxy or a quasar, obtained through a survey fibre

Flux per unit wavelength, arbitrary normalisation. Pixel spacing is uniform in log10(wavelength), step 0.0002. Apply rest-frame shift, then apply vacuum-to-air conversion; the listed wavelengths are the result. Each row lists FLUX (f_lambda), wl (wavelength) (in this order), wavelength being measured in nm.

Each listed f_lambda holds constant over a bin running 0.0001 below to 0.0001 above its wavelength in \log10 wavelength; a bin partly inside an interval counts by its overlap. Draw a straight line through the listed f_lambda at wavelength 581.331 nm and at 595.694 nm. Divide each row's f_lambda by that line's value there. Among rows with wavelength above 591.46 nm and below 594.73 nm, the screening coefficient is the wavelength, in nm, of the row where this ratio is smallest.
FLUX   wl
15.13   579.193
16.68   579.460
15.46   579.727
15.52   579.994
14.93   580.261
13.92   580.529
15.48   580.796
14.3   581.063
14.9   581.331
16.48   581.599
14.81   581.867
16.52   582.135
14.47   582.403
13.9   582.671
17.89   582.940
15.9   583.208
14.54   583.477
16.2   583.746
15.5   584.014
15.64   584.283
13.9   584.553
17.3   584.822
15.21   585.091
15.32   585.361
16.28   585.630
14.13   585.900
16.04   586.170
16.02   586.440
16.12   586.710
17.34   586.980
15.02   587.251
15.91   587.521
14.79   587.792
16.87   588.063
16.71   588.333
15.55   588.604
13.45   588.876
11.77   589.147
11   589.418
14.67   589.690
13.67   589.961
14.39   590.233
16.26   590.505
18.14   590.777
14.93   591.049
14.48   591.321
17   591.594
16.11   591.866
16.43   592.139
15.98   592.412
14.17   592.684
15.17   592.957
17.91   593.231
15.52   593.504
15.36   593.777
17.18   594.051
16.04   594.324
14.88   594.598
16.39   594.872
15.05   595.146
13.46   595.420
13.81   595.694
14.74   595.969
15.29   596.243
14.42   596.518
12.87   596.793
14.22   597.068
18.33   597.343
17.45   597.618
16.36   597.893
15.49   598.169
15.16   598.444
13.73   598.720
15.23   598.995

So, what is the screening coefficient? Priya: 592.684 nm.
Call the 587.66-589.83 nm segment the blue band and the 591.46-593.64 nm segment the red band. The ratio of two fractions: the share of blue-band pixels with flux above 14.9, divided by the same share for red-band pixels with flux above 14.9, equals 0.43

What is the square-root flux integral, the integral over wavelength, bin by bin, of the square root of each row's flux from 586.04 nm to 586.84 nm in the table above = 3.2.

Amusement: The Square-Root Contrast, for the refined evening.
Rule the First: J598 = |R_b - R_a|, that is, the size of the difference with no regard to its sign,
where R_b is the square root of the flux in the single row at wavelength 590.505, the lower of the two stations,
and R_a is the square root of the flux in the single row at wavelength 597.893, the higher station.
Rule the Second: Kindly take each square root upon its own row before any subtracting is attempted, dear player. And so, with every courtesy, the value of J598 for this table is 0.01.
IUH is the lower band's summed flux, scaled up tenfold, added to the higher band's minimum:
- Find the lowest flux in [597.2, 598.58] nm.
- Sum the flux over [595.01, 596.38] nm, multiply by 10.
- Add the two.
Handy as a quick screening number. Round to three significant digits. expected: 739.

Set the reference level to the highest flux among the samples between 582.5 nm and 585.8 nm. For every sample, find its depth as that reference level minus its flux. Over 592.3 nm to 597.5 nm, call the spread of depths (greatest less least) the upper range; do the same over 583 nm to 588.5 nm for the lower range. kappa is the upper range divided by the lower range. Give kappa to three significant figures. 1.59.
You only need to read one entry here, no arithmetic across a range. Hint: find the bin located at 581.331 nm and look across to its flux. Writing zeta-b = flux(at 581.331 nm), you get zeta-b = 14.9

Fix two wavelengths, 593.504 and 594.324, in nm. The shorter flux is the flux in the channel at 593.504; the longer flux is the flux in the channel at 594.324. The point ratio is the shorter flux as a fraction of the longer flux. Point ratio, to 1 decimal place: 1.0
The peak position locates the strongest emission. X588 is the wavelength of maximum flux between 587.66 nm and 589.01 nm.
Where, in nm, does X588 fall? 588.063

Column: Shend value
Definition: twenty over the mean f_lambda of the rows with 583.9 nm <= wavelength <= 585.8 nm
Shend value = 1.28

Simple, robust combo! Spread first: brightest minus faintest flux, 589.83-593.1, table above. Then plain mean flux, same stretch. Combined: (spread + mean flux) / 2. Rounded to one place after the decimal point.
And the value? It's 10.0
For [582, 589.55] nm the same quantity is 11.1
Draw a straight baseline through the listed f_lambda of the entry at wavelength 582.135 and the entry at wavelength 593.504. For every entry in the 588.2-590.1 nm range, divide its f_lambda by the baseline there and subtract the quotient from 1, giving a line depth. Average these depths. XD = 0.13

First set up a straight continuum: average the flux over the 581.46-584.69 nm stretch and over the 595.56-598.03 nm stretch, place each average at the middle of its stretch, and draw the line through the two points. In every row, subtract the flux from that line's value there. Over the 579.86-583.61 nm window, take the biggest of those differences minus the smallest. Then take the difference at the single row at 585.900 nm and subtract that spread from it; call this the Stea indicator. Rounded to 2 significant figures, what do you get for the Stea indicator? -2.7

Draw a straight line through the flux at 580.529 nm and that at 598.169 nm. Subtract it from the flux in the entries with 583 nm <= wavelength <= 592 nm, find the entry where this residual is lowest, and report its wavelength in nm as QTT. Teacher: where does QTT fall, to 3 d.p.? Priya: 589.418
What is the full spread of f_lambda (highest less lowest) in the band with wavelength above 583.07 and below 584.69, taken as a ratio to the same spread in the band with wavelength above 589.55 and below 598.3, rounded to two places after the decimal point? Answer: 0.42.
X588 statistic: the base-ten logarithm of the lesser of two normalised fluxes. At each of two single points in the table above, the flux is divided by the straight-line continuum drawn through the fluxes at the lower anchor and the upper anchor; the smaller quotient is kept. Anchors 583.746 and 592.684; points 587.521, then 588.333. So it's 0.016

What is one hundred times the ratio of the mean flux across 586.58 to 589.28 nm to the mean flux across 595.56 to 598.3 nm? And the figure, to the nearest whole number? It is 100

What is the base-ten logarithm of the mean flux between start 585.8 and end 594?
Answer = 1.19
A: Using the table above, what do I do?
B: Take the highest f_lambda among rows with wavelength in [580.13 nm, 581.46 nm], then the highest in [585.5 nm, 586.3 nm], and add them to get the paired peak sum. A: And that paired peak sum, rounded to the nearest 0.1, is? 31.8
